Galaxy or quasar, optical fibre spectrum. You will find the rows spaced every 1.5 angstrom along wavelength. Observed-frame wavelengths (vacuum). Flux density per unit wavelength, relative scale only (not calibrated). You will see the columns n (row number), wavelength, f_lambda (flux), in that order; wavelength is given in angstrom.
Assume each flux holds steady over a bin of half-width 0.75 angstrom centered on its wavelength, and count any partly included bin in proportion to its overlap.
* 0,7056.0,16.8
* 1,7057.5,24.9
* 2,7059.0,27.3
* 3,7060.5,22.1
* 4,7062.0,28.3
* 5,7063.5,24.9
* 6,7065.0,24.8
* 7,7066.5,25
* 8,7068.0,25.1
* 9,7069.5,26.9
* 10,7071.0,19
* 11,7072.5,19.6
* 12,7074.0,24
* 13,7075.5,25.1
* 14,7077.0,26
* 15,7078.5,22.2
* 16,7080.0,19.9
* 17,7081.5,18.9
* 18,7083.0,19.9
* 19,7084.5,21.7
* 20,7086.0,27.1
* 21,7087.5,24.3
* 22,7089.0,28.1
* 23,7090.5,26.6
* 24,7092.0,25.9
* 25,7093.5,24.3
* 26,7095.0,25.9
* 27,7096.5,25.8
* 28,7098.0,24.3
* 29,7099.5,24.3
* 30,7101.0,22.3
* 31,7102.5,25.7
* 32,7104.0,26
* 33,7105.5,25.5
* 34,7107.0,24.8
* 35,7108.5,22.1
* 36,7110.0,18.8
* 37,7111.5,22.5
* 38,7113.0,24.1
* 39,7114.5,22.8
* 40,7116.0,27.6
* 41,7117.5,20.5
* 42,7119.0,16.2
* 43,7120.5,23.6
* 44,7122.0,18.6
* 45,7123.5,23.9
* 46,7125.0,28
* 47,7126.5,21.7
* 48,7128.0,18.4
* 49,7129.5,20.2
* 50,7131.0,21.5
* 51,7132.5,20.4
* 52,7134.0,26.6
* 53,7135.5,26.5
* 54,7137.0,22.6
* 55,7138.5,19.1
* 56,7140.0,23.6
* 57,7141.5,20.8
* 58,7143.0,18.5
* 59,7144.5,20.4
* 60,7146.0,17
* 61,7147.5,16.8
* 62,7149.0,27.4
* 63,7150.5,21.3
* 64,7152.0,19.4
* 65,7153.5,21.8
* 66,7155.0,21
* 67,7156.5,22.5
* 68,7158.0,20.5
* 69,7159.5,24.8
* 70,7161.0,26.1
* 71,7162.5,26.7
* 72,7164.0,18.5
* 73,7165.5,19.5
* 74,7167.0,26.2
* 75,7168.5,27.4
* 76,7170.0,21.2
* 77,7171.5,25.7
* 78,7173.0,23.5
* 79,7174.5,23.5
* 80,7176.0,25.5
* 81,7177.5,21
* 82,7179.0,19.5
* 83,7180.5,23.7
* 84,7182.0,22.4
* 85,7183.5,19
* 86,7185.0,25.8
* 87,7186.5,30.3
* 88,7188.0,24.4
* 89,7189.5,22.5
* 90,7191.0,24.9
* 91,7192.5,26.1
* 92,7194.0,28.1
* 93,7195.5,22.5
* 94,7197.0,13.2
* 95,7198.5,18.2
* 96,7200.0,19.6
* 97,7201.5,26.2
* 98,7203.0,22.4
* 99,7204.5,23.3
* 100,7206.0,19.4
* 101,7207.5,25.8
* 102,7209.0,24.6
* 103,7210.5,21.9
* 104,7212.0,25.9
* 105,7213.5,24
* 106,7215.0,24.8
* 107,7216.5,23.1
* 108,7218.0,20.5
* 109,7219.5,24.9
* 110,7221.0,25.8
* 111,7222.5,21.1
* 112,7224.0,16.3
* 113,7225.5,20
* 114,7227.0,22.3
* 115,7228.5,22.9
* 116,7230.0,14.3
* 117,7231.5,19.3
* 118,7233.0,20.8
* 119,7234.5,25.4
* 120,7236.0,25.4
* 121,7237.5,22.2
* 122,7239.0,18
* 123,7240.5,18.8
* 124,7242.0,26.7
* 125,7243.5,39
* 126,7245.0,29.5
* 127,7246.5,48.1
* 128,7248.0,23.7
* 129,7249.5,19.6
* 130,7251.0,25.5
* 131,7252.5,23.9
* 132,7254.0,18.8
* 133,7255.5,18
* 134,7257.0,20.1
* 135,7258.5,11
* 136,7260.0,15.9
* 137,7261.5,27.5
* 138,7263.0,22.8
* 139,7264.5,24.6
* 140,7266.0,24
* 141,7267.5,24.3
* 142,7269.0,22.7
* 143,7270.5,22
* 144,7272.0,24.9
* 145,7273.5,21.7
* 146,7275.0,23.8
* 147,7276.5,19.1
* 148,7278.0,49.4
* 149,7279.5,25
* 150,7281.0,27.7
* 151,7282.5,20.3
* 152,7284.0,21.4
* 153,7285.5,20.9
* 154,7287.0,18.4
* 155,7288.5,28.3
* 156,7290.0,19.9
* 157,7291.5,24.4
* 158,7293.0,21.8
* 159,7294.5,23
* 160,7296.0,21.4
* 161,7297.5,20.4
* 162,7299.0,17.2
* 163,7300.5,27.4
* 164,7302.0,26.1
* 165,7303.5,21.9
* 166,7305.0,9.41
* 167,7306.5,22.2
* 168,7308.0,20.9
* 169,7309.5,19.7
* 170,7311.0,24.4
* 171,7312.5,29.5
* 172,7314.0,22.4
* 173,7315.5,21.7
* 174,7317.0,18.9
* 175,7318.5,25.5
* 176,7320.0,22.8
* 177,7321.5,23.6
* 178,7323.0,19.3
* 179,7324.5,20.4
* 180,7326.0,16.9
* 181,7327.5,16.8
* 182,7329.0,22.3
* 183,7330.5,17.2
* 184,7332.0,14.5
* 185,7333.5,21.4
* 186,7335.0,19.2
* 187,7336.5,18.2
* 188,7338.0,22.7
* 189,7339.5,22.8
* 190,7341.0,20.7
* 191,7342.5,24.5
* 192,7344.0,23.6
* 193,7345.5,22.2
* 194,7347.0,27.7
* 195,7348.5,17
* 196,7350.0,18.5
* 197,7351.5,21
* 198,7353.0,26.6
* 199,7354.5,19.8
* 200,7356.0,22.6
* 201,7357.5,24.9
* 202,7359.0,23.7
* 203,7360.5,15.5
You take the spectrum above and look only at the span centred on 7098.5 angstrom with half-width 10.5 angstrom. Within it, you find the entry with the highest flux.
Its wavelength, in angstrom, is 7089.0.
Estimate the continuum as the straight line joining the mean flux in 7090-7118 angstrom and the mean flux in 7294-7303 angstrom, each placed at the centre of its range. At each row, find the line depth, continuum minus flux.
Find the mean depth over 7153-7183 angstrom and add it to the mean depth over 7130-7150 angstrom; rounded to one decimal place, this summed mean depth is 2.9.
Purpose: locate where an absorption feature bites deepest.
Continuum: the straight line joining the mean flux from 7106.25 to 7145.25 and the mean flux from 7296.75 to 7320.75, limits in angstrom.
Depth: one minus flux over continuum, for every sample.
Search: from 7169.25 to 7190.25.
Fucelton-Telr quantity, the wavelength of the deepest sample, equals 7183.5 angstrom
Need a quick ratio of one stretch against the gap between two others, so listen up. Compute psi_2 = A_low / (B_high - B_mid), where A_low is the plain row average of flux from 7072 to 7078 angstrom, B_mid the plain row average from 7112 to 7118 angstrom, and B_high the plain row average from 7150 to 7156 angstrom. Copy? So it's -8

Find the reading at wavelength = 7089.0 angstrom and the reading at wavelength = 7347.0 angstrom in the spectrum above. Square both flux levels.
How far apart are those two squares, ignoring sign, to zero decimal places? 22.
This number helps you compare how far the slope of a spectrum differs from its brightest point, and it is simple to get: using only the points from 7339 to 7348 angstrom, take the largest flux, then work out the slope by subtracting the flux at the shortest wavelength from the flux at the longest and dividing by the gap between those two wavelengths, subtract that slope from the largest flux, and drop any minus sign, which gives 27.0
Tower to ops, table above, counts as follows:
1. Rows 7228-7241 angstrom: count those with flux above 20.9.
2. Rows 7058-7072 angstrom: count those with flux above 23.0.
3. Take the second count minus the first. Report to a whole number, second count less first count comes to 3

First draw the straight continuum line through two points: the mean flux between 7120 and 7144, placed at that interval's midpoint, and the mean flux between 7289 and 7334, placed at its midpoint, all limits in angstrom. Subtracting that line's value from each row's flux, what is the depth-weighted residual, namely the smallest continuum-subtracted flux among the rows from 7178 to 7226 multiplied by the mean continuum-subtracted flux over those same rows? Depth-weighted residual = -9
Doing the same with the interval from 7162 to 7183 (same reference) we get -4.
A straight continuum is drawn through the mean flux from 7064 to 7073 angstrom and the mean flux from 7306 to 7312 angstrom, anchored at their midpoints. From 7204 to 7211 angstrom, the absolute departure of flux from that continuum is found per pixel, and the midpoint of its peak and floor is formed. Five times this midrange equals 9.7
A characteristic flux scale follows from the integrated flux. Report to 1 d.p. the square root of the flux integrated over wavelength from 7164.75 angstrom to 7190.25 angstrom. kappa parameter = 24.5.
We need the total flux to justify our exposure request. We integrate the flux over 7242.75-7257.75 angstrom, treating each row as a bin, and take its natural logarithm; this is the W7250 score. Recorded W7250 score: 5.99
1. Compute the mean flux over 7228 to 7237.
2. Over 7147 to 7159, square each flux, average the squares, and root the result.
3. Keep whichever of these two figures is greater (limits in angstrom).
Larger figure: 21.5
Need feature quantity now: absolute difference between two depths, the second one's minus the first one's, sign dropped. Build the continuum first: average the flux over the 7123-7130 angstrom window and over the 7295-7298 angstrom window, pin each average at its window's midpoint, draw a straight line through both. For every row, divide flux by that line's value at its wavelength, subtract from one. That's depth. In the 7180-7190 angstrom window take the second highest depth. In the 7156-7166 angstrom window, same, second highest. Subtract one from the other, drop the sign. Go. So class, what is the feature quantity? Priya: 0.14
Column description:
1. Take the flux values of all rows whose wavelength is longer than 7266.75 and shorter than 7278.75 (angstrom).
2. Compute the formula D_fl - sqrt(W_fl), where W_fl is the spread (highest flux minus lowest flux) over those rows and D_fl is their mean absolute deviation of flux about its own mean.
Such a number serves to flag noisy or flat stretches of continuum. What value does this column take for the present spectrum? 0.3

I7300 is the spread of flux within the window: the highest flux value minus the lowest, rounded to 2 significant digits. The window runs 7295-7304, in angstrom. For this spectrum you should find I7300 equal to 10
